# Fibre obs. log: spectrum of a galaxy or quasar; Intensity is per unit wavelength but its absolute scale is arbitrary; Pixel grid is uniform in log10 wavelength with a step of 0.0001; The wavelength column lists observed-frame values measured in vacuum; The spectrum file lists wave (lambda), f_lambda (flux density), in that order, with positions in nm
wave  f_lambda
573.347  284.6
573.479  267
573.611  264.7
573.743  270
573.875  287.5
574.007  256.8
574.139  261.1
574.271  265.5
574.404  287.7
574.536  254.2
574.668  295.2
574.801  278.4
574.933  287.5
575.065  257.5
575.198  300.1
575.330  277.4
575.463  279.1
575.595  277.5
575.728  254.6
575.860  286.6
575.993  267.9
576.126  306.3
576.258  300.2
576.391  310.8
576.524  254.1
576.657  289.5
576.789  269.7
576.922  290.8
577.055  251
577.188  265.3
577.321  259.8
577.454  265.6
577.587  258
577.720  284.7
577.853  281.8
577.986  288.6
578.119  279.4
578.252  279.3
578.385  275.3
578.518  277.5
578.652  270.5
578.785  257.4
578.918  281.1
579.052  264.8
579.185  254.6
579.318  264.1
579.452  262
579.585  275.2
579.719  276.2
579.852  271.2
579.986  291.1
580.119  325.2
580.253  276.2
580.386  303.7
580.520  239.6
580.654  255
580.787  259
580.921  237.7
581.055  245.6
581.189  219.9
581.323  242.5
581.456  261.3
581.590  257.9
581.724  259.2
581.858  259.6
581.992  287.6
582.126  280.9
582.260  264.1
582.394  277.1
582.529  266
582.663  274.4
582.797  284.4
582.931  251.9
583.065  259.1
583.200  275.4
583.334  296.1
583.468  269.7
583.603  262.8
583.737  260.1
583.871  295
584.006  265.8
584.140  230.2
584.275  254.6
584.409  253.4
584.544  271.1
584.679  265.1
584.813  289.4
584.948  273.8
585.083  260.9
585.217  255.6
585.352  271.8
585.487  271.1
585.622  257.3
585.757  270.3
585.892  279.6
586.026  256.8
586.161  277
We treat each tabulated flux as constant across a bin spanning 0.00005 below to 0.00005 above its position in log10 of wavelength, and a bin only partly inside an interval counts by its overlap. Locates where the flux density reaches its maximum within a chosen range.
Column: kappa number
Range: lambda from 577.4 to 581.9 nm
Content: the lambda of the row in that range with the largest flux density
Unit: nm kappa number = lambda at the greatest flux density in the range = 580.119 nm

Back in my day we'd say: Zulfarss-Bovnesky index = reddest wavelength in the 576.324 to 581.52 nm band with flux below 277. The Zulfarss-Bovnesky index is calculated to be 581.456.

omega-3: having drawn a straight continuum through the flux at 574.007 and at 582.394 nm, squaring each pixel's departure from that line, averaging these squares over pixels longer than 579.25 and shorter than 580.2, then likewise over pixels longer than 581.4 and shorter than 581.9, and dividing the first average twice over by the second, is 0.008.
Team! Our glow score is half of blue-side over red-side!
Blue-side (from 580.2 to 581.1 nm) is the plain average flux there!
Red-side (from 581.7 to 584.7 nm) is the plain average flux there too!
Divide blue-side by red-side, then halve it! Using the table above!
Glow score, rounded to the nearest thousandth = 0.484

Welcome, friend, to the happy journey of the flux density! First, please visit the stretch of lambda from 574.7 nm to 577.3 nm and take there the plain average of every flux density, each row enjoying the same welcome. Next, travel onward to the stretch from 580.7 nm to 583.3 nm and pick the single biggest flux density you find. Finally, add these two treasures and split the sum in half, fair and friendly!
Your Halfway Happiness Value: 283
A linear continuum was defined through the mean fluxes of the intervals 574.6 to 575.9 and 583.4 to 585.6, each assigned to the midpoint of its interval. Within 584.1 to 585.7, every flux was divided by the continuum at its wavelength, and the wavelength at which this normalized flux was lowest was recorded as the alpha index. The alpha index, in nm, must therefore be 584.140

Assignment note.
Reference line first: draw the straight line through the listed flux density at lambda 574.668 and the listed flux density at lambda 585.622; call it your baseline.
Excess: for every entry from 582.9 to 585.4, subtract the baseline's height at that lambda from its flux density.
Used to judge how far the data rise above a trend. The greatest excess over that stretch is 32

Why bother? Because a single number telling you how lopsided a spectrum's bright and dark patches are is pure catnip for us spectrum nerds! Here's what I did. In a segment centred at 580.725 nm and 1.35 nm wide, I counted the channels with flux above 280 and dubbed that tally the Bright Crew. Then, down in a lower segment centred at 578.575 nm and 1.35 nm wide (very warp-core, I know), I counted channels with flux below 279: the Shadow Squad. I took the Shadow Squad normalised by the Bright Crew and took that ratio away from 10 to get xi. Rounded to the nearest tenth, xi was 7.0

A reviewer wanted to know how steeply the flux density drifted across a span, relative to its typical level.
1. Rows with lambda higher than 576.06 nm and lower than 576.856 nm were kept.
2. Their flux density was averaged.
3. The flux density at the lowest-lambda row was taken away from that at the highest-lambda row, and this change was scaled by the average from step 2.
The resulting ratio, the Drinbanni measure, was -0.13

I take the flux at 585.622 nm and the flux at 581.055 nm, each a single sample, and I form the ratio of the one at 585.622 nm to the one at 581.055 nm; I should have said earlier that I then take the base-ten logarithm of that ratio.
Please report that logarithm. 0.02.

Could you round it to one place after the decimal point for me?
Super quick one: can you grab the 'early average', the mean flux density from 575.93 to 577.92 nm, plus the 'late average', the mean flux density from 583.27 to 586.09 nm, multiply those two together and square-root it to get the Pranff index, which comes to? 272.1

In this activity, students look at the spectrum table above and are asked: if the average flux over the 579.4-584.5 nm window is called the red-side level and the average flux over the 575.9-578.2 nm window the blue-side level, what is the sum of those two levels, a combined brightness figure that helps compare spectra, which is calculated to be 544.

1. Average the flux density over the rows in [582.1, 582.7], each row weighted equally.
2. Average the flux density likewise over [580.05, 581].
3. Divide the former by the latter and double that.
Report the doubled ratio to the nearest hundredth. 2.01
